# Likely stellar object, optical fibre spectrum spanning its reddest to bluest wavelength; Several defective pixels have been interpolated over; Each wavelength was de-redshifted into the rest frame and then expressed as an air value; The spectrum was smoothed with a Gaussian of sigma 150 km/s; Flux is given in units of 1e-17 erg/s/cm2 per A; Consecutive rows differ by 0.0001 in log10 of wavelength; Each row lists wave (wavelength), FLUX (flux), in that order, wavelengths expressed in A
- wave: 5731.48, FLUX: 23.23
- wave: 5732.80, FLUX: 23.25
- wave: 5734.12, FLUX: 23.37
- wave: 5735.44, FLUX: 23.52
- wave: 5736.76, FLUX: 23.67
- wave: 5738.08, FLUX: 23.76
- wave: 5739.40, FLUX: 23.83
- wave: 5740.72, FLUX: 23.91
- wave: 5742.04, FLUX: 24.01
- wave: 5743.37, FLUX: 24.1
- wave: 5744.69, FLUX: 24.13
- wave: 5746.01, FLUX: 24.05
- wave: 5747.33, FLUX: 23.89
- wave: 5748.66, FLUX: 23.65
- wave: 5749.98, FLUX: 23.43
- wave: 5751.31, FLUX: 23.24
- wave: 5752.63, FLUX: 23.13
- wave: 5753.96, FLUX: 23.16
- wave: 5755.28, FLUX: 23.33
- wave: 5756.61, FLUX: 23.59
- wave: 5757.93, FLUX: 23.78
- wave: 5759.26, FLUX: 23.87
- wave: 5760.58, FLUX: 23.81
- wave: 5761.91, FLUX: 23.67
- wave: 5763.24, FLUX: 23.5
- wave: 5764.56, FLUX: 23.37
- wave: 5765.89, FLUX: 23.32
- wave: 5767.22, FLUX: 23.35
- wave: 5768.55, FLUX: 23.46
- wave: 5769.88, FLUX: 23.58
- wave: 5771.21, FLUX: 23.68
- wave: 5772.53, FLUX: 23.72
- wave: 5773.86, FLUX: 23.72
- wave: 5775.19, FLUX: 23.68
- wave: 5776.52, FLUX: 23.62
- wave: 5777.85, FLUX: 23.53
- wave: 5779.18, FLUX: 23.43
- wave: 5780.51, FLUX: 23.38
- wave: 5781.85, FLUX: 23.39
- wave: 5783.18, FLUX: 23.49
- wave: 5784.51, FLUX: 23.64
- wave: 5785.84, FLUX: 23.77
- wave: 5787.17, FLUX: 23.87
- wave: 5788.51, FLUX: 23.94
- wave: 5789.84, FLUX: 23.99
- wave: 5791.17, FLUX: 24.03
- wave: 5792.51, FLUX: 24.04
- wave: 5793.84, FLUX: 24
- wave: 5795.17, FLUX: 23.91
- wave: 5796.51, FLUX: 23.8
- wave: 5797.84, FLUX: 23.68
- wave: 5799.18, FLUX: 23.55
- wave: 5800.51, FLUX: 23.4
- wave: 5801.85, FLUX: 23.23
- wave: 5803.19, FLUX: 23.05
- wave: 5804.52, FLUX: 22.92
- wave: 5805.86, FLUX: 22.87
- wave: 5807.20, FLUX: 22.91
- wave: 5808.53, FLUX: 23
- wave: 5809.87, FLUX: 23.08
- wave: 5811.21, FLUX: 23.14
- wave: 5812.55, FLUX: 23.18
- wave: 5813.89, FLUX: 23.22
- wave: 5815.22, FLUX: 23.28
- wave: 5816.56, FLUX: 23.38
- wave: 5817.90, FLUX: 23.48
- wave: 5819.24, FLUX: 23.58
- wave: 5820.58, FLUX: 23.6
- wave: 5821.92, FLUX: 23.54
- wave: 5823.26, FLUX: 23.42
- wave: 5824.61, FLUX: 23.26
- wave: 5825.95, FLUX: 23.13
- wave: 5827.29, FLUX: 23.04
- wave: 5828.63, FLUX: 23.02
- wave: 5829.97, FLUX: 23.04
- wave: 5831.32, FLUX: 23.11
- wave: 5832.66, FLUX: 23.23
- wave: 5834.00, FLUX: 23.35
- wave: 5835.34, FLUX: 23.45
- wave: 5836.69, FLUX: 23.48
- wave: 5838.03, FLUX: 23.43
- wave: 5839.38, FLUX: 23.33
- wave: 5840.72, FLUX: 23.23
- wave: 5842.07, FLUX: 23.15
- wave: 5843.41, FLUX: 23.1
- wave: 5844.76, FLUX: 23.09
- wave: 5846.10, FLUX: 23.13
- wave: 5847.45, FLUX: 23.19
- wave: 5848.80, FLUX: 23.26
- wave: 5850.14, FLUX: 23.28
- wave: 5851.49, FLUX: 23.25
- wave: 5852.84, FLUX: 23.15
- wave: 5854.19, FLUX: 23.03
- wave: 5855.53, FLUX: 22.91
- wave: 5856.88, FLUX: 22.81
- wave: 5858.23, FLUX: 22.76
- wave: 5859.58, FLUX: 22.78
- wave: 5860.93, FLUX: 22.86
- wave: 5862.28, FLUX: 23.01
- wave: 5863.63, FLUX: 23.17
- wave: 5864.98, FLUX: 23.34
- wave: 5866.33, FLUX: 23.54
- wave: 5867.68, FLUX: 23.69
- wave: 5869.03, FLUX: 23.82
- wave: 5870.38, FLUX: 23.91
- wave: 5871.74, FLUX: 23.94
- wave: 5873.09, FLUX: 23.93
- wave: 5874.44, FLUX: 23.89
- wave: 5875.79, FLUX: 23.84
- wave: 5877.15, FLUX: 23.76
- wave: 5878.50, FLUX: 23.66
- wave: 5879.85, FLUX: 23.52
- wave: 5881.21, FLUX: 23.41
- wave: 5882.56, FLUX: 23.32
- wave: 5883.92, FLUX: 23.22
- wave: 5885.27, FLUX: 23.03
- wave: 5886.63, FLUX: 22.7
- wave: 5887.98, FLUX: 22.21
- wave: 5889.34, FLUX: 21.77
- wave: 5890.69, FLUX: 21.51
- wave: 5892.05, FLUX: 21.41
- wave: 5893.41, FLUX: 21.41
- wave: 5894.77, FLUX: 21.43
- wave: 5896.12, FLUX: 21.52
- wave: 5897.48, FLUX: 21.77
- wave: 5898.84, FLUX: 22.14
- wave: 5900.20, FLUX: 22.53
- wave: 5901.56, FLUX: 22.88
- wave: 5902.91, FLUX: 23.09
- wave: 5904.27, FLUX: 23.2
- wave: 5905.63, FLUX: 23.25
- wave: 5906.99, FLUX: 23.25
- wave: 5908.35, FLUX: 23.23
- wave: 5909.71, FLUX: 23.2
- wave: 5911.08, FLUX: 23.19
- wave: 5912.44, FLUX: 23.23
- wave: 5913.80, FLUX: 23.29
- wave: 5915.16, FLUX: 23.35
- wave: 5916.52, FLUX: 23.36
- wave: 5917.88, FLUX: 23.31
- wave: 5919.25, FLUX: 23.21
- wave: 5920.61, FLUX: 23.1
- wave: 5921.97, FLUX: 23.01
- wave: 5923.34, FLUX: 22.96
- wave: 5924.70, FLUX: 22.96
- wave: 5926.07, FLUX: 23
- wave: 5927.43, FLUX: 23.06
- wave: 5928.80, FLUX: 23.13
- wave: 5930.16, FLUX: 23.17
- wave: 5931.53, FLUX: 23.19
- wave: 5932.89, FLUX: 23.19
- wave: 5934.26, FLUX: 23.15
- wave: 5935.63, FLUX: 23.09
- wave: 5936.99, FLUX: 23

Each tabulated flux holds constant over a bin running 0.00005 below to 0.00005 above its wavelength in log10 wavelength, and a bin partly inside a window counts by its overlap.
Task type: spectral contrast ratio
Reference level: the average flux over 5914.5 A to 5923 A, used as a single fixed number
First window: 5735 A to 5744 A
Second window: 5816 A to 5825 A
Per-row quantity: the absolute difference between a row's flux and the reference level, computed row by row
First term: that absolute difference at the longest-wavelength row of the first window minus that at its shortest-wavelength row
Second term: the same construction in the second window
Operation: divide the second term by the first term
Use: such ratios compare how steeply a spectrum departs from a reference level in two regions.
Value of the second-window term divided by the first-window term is -0.2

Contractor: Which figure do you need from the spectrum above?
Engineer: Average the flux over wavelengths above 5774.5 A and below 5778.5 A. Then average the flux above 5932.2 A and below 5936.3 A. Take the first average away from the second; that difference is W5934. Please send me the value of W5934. -0.47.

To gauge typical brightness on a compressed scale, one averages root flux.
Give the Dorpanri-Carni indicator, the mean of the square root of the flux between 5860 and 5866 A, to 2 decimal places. 4.81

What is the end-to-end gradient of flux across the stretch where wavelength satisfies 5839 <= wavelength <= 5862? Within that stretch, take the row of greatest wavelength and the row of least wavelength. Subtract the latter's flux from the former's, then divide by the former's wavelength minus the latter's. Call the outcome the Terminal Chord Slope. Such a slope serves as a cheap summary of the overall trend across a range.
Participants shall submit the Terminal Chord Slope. -0.02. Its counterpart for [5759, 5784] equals -0.02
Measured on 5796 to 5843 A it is -0.01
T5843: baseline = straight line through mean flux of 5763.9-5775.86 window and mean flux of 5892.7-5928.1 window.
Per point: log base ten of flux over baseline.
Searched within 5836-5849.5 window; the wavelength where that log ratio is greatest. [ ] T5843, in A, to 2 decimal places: 5836.69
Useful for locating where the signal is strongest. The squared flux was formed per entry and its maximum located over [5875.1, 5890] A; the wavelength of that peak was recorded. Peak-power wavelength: 5875.79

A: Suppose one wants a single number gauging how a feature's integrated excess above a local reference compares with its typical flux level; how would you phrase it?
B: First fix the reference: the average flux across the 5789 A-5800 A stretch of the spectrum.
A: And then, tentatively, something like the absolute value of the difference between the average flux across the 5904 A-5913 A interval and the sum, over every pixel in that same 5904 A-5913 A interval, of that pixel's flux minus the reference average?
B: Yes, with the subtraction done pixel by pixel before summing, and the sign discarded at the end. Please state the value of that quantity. 28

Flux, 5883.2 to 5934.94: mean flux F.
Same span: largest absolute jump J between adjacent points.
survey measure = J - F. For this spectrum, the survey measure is -22.3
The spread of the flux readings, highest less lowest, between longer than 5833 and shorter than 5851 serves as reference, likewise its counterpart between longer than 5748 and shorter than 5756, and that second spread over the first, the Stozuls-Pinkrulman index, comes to 1.3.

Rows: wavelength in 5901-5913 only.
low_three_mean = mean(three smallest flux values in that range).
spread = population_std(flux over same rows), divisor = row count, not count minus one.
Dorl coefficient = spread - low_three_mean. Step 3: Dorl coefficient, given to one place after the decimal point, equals -22.9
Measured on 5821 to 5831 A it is -22.8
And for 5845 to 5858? -22.8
